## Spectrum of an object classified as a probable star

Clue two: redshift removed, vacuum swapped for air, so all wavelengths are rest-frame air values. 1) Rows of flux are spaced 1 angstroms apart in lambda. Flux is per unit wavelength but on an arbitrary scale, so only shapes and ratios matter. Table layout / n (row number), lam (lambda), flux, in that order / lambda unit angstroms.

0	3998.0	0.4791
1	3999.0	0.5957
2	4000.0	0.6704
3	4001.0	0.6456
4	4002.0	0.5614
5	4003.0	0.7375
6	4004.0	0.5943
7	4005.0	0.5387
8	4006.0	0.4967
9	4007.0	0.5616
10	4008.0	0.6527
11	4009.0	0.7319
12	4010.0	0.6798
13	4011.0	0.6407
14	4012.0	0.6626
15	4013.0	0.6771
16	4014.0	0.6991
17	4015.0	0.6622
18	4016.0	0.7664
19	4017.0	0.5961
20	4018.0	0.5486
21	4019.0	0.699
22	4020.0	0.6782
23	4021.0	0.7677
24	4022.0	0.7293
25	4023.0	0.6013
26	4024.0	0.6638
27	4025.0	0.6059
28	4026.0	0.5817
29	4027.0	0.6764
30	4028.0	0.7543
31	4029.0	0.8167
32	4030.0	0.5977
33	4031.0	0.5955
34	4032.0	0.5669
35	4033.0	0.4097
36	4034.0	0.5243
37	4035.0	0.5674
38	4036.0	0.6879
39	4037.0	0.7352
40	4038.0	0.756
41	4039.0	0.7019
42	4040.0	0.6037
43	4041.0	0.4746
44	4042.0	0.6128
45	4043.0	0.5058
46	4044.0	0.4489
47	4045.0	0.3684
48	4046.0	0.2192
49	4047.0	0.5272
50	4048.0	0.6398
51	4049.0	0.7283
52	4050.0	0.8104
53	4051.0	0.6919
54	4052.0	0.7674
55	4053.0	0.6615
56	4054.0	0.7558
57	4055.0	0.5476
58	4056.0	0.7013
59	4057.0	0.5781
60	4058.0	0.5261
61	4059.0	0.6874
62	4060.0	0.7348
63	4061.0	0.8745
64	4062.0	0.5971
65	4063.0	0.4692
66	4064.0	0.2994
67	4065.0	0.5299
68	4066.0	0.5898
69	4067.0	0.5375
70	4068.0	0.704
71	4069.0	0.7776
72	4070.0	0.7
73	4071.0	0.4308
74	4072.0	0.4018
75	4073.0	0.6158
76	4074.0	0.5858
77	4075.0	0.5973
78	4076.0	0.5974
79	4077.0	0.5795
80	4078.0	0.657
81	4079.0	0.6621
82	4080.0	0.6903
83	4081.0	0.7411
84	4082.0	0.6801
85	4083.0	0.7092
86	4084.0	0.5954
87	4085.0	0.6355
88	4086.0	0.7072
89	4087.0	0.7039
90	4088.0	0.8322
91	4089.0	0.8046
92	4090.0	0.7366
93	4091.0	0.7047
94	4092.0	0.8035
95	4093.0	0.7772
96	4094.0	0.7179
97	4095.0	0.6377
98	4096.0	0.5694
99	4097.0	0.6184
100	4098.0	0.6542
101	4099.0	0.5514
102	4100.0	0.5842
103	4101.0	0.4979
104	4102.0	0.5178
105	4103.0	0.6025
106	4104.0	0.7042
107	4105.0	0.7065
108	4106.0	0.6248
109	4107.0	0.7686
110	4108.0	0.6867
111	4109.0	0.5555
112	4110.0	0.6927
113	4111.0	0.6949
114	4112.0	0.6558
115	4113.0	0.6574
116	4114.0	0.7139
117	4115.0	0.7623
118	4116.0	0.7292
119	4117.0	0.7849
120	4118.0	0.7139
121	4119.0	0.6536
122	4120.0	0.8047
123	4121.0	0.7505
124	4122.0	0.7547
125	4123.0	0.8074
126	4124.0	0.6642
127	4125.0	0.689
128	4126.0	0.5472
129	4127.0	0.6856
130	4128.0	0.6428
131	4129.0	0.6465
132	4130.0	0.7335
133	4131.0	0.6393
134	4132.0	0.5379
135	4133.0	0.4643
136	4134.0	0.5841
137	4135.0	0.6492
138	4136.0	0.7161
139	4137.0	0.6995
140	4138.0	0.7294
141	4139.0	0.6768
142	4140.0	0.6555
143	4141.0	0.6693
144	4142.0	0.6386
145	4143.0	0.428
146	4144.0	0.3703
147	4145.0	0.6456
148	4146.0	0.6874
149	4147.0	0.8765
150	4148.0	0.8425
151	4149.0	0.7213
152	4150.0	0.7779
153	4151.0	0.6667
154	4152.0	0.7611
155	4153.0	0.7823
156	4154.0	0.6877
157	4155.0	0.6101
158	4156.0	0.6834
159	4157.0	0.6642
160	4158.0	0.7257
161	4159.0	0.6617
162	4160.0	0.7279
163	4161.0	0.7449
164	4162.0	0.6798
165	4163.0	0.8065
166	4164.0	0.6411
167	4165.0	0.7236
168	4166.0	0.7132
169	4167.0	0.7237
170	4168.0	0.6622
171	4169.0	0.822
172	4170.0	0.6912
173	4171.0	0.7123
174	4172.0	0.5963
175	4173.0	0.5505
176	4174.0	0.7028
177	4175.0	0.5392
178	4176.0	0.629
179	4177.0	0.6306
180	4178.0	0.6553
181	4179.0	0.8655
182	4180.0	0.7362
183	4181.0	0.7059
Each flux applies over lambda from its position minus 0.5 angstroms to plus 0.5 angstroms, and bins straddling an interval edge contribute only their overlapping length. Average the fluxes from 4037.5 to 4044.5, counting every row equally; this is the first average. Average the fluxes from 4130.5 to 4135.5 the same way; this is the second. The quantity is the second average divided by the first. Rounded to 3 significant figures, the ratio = 0.981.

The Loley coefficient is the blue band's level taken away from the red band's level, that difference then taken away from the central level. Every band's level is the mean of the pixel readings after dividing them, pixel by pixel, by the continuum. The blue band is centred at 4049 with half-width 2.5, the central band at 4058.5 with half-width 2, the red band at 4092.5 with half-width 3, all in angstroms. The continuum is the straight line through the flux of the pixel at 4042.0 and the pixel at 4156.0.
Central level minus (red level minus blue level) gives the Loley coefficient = 0.98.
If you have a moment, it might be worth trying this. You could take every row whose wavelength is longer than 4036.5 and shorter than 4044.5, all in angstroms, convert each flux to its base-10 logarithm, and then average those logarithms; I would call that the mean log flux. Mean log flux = -0.23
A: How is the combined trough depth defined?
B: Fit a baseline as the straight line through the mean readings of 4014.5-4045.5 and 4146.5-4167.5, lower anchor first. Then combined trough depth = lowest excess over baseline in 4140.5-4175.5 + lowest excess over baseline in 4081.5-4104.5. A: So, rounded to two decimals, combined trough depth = -0.53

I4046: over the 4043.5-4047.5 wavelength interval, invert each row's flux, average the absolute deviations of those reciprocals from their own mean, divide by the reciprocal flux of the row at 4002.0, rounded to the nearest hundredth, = 0.48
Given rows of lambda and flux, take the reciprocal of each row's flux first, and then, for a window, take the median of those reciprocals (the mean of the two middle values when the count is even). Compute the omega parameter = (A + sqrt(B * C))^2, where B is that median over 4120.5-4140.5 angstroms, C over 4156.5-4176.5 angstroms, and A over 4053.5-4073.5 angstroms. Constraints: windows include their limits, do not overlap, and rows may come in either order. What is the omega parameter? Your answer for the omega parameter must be 9.91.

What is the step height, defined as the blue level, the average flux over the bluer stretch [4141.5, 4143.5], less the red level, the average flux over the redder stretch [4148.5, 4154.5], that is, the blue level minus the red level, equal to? -0.20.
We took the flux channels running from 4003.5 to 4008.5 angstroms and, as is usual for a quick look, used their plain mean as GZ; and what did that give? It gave 0.57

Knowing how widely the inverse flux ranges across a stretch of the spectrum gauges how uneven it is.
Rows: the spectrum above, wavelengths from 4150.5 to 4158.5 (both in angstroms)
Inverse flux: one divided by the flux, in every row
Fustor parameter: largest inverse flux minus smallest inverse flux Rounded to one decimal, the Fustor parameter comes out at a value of 0.4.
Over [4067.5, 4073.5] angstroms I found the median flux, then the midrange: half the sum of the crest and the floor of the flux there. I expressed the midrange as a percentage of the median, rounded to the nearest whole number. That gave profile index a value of 90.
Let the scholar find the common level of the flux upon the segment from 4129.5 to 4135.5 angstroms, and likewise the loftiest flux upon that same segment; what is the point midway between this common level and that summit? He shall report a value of 0.67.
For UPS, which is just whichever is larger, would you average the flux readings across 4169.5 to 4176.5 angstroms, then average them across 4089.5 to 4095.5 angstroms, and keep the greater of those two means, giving 0.730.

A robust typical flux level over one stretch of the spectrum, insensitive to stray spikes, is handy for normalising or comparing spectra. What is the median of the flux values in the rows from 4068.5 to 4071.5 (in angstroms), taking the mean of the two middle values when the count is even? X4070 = 0.70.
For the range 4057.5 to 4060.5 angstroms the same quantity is 0.69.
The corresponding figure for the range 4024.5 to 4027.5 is 0.61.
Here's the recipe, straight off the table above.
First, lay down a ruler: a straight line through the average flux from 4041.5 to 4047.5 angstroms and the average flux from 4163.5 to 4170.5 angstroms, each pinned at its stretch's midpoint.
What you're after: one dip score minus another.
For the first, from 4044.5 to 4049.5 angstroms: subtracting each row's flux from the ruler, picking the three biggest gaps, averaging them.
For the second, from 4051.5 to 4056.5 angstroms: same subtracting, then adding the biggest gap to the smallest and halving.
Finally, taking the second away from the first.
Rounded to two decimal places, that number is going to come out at 0.27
